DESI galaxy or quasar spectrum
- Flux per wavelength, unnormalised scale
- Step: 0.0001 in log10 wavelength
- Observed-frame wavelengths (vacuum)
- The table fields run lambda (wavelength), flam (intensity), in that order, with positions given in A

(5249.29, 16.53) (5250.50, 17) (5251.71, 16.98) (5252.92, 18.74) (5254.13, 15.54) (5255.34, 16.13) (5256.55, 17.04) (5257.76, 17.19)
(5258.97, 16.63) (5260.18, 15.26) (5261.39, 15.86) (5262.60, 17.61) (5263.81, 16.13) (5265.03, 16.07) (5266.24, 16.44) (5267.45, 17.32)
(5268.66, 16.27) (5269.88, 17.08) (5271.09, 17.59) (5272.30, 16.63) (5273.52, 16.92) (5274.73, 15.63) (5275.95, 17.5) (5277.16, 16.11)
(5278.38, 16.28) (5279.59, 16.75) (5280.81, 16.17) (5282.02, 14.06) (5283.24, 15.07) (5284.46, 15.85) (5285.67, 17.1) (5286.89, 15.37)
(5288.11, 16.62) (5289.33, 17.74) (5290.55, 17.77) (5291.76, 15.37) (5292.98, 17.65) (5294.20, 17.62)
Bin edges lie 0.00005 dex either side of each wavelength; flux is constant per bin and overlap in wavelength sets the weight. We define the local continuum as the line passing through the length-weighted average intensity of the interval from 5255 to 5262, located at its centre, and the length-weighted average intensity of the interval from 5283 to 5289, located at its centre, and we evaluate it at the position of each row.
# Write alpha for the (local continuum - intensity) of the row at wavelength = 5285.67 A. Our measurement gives -0.97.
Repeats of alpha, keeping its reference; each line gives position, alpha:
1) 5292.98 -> -1.58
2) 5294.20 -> -1.56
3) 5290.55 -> -1.68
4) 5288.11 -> -0.51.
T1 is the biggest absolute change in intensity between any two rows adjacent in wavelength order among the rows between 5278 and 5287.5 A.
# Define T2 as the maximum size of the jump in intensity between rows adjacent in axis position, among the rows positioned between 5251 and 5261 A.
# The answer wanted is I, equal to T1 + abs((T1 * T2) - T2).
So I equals 5.7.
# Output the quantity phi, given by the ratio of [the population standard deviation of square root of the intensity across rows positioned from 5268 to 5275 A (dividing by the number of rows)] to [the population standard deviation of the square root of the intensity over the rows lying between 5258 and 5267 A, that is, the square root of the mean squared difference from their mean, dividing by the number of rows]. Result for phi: 0.9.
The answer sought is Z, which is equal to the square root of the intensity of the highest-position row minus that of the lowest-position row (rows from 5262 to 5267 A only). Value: -0.14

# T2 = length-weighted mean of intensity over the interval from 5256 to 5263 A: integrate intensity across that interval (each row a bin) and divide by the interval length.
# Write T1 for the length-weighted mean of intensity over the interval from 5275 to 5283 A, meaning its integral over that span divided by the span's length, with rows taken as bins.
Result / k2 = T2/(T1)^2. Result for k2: 0.064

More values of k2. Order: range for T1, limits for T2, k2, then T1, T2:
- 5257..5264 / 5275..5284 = 0.059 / 16.5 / 16.0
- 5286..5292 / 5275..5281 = 0.059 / 16.7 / 16.5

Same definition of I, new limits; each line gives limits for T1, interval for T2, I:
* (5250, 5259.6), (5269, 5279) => 7.3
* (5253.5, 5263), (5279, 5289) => 3.3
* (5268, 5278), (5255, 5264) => 3.4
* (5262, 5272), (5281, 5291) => 2.3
